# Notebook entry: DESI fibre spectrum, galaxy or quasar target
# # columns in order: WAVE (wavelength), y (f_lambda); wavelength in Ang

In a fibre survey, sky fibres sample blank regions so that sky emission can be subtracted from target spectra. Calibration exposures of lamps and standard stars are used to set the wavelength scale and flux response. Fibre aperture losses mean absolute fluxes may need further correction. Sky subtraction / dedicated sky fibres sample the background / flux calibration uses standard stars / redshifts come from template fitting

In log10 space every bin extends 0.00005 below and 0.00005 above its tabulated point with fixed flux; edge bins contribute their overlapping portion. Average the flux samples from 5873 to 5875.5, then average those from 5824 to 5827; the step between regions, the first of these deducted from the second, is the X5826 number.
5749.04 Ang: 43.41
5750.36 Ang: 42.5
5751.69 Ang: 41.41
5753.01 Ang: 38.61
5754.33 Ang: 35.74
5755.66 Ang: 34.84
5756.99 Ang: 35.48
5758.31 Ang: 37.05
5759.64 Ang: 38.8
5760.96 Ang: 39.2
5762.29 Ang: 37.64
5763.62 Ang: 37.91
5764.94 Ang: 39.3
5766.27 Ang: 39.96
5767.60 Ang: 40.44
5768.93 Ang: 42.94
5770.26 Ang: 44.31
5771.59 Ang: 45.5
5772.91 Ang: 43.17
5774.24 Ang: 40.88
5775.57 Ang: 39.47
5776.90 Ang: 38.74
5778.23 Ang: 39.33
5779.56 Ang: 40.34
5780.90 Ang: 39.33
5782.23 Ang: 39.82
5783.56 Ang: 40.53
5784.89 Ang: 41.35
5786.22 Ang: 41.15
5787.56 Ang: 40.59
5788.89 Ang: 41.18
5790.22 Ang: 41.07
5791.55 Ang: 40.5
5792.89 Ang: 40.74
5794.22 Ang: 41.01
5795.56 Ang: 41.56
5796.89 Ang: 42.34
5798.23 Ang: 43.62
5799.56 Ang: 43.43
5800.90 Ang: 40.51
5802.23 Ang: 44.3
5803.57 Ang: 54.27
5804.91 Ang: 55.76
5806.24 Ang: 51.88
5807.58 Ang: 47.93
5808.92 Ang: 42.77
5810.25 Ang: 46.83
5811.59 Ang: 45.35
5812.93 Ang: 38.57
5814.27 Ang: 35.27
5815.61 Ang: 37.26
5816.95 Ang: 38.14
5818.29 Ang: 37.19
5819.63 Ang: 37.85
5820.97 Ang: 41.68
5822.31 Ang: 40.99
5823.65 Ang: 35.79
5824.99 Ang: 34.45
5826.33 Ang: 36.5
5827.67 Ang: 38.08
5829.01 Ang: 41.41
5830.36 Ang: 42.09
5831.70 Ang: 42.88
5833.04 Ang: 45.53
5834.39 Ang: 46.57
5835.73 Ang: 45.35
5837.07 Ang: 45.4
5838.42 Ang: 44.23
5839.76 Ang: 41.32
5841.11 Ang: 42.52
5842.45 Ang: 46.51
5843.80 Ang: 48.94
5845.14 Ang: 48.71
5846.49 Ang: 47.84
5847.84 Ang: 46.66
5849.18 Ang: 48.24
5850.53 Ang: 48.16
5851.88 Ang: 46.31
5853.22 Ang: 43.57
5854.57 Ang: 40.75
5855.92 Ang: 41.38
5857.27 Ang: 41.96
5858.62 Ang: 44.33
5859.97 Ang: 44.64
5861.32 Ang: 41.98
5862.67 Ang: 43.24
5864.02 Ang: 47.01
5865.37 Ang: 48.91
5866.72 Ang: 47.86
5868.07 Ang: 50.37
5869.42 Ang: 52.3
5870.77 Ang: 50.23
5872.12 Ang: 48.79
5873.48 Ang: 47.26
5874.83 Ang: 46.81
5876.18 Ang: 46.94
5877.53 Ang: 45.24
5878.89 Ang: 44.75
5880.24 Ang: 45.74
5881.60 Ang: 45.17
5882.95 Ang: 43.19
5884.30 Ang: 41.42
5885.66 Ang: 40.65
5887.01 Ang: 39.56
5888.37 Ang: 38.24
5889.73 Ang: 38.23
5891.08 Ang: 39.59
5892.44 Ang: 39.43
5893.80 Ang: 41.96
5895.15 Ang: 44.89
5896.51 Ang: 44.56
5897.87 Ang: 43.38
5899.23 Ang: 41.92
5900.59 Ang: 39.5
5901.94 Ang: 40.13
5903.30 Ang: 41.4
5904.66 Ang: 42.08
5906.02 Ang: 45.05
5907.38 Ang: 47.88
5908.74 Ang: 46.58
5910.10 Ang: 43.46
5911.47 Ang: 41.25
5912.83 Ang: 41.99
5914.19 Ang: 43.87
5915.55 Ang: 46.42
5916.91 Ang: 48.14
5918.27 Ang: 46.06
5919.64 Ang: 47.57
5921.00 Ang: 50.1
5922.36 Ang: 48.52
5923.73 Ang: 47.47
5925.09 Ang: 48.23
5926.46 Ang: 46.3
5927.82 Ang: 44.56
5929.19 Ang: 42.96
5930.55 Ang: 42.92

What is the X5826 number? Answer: -12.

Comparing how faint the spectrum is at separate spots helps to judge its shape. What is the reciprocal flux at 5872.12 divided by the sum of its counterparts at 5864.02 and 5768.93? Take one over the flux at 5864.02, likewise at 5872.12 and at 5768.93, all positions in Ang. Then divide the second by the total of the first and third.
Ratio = 0.460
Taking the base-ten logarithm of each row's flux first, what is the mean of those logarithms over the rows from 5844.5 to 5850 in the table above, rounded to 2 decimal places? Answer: 1.68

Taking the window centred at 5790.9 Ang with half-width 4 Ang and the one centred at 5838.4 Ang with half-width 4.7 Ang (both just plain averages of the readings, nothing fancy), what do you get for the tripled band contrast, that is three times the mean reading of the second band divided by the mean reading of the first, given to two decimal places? 3.27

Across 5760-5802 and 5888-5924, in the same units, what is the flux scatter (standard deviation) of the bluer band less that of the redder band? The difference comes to -1.6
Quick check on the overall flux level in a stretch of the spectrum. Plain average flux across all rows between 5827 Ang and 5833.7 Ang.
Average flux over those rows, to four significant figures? 42.00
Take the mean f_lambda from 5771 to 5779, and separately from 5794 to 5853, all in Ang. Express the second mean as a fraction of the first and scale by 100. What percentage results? 106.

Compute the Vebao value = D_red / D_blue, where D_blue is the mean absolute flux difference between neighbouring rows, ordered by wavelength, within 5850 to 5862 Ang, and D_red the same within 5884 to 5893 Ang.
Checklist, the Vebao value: 0.45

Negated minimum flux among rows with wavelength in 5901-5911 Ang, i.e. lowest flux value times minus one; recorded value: -40.1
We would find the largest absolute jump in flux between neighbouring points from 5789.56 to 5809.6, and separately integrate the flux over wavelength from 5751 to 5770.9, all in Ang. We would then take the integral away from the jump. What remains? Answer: -764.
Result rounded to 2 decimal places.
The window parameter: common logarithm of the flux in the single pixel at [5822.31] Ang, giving 1.61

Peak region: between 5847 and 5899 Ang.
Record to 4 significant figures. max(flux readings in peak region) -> 52.30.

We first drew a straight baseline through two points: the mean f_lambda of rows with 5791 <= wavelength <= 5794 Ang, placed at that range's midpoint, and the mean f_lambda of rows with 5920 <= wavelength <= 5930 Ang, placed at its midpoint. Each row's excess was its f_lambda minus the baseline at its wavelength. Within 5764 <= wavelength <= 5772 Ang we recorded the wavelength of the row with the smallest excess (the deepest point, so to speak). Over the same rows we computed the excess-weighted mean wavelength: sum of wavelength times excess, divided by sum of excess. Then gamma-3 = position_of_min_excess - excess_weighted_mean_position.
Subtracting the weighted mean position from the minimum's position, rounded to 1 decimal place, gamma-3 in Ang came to -5.2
